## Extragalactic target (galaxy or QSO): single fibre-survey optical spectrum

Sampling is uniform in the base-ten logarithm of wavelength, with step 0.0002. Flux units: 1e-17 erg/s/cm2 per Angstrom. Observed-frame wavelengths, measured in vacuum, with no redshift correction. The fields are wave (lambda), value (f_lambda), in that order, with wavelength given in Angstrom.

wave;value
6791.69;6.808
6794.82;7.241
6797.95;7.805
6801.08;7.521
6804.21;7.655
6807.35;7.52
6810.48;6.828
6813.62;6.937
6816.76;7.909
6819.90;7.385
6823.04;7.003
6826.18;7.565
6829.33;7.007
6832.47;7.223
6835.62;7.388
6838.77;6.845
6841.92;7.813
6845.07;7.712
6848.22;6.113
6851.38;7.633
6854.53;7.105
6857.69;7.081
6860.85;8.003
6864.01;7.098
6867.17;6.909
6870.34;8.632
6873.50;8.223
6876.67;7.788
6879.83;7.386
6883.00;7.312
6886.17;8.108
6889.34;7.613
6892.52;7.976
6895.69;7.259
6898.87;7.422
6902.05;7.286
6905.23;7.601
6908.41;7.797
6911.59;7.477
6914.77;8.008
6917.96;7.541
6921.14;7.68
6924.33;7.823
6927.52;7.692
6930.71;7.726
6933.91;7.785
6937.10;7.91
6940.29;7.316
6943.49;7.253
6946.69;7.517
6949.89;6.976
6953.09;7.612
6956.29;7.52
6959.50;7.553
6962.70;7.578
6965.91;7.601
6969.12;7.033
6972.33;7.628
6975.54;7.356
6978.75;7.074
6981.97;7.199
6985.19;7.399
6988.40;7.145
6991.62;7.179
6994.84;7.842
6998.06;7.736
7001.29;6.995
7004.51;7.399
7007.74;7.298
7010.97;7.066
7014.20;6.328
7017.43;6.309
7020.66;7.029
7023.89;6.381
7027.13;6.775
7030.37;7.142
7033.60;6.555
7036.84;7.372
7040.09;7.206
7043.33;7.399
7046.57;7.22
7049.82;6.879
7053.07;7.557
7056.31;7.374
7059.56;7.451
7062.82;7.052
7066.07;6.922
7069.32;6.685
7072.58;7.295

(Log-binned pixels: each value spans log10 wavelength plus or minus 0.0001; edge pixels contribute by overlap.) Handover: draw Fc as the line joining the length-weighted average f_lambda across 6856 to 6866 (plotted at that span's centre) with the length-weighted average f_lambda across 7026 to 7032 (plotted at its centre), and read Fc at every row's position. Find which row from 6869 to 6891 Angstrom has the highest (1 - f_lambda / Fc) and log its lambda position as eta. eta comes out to 6883.00 Angstrom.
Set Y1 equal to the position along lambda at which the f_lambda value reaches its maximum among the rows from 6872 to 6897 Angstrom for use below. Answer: 6873.50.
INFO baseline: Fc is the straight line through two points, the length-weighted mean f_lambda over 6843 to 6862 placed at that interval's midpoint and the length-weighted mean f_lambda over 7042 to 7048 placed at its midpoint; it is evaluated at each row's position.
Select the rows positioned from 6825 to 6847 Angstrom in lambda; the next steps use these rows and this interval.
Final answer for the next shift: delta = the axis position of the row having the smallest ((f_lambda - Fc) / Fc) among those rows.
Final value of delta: 6838.77 Angstrom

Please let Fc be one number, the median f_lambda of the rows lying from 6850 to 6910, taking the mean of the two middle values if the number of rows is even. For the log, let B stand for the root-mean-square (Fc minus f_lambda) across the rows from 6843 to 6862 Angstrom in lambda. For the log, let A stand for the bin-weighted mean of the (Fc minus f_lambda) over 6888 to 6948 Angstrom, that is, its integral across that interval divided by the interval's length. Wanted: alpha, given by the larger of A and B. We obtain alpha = 0.70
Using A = -0.01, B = 0.70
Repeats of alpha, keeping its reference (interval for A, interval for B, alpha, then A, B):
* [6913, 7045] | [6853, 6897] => 0.50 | 0.29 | 0.50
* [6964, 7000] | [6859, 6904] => 0.47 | 0.22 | 0.47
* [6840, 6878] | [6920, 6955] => 0.27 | 0.10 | 0.27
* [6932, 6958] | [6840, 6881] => 0.63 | 0.11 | 0.63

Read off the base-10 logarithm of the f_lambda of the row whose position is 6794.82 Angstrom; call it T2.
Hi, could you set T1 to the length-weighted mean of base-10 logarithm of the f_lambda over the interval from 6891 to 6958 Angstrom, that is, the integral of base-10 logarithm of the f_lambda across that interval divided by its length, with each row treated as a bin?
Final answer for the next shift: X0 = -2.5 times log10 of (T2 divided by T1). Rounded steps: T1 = 0.879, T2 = 0.860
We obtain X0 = 0.024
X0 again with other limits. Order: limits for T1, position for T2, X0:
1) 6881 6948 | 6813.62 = 0.051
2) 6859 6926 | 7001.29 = 0.049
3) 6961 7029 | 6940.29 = -0.013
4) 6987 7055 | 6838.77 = 0.018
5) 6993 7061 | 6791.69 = 0.023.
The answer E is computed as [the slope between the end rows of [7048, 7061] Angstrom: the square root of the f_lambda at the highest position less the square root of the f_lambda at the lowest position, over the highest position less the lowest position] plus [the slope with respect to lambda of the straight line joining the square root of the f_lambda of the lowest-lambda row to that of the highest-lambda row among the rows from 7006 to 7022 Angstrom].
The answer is 0.007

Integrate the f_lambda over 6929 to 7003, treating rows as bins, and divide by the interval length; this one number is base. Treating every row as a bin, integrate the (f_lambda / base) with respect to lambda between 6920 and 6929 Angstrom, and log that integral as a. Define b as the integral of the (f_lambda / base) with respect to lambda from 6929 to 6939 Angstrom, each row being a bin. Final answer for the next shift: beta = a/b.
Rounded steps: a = 9.4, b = 10.5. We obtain 0.89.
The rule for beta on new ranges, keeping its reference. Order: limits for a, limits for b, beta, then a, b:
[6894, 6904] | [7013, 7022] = 1.24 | 9.9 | 7.9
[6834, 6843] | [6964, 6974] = 0.89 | 8.9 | 10.0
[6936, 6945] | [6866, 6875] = 0.94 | 9.1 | 9.6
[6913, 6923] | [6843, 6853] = 1.08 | 10.4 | 9.7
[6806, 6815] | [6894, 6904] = 0.87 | 8.6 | 9.9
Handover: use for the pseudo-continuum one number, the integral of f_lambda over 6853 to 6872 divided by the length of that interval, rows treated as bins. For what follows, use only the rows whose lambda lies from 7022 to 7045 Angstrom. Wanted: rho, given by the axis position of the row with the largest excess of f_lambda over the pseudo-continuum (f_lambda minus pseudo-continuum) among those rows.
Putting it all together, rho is 7043.33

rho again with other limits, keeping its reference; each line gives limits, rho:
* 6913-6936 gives 6914.77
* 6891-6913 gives 6892.52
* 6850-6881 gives 6870.34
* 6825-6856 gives 6841.92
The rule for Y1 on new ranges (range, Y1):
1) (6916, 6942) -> 6937.10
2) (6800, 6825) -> 6816.76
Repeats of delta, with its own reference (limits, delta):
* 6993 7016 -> 7014.20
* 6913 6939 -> 6917.96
